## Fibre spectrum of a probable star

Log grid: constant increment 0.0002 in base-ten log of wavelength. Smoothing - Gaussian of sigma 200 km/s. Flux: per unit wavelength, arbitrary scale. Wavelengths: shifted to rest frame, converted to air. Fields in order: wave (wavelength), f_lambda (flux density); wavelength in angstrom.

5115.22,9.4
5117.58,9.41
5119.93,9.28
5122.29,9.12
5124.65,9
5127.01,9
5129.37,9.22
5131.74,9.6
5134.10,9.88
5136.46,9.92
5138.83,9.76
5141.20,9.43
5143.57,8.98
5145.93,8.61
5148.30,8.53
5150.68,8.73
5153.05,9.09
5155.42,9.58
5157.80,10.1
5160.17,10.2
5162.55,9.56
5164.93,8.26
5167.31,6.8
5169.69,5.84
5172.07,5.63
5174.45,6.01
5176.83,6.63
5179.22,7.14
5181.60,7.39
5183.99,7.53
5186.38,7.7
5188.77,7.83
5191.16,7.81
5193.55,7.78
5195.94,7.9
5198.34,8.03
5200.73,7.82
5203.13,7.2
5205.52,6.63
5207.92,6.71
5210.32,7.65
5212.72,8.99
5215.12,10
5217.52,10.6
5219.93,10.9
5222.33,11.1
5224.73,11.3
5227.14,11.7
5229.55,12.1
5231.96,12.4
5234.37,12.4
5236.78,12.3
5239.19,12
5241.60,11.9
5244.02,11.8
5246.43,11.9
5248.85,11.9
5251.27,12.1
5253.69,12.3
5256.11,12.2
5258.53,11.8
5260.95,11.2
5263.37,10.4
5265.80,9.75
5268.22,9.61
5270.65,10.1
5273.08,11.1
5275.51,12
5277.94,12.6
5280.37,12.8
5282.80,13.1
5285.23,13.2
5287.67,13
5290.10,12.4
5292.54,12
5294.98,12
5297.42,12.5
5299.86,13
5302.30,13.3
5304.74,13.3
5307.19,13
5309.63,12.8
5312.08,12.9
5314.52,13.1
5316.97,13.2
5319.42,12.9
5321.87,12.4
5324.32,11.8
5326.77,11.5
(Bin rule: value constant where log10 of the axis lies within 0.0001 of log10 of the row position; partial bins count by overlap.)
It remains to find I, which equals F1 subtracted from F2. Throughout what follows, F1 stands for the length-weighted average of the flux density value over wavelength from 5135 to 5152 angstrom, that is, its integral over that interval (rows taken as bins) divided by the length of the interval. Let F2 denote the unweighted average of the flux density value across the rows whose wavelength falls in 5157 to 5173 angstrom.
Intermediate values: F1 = 9.1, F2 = 8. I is -1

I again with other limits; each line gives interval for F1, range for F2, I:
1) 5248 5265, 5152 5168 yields -3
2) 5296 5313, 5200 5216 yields -5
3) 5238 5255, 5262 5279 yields -1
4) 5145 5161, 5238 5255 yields 3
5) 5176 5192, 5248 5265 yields 4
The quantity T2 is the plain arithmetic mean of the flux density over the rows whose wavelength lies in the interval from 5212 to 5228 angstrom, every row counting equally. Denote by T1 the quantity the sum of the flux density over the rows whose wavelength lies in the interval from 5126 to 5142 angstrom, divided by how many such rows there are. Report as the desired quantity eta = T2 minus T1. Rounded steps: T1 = 9.5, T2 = 10.7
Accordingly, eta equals 1.1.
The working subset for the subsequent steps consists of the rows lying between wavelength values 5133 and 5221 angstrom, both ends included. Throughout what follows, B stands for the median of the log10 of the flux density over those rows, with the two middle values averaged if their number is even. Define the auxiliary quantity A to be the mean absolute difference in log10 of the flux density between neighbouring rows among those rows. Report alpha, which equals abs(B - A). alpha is 0.88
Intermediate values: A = 0.024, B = 0.90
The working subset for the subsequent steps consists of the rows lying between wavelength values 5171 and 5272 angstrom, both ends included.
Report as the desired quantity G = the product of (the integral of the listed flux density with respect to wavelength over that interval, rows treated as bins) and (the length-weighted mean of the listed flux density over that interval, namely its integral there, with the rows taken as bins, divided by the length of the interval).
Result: 9477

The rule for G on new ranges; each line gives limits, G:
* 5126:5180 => 3947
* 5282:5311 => 4747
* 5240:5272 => 4093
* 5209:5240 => 3756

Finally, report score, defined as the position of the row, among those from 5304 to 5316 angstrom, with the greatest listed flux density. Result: 5304.74 angstrom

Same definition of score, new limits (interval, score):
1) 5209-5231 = 5229.55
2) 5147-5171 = 5160.17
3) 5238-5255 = 5253.69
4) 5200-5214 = 5212.72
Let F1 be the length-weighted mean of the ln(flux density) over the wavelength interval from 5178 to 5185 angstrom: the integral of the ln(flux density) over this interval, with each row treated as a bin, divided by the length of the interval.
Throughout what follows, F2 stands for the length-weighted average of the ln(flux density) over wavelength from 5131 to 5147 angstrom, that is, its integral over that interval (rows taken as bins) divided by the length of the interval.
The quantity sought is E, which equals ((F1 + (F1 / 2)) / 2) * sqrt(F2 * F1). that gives 3.16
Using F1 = 1.99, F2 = 2.25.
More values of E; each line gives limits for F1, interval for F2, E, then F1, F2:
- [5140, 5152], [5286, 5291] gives 3.85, 2.18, 2.55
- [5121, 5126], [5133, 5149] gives 3.66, 2.20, 2.23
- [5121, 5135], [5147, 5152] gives 3.66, 2.23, 2.15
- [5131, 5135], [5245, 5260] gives 4.07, 2.28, 2.49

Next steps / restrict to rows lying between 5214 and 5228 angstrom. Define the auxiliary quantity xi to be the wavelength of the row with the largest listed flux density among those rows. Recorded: 5227.14 angstrom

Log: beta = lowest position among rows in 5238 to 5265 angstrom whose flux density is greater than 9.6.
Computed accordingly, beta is 5239.19 angstrom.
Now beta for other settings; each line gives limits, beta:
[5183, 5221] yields 5215.12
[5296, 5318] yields 5297.42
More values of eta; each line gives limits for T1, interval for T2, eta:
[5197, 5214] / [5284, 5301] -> 5.0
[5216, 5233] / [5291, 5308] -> 1.3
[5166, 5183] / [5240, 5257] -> 5.5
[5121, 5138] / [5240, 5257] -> 2.6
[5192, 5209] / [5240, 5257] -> 4.6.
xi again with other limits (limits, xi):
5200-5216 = 5215.12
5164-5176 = 5164.93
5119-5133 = 5131.74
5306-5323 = 5316.97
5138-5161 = 5160.17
